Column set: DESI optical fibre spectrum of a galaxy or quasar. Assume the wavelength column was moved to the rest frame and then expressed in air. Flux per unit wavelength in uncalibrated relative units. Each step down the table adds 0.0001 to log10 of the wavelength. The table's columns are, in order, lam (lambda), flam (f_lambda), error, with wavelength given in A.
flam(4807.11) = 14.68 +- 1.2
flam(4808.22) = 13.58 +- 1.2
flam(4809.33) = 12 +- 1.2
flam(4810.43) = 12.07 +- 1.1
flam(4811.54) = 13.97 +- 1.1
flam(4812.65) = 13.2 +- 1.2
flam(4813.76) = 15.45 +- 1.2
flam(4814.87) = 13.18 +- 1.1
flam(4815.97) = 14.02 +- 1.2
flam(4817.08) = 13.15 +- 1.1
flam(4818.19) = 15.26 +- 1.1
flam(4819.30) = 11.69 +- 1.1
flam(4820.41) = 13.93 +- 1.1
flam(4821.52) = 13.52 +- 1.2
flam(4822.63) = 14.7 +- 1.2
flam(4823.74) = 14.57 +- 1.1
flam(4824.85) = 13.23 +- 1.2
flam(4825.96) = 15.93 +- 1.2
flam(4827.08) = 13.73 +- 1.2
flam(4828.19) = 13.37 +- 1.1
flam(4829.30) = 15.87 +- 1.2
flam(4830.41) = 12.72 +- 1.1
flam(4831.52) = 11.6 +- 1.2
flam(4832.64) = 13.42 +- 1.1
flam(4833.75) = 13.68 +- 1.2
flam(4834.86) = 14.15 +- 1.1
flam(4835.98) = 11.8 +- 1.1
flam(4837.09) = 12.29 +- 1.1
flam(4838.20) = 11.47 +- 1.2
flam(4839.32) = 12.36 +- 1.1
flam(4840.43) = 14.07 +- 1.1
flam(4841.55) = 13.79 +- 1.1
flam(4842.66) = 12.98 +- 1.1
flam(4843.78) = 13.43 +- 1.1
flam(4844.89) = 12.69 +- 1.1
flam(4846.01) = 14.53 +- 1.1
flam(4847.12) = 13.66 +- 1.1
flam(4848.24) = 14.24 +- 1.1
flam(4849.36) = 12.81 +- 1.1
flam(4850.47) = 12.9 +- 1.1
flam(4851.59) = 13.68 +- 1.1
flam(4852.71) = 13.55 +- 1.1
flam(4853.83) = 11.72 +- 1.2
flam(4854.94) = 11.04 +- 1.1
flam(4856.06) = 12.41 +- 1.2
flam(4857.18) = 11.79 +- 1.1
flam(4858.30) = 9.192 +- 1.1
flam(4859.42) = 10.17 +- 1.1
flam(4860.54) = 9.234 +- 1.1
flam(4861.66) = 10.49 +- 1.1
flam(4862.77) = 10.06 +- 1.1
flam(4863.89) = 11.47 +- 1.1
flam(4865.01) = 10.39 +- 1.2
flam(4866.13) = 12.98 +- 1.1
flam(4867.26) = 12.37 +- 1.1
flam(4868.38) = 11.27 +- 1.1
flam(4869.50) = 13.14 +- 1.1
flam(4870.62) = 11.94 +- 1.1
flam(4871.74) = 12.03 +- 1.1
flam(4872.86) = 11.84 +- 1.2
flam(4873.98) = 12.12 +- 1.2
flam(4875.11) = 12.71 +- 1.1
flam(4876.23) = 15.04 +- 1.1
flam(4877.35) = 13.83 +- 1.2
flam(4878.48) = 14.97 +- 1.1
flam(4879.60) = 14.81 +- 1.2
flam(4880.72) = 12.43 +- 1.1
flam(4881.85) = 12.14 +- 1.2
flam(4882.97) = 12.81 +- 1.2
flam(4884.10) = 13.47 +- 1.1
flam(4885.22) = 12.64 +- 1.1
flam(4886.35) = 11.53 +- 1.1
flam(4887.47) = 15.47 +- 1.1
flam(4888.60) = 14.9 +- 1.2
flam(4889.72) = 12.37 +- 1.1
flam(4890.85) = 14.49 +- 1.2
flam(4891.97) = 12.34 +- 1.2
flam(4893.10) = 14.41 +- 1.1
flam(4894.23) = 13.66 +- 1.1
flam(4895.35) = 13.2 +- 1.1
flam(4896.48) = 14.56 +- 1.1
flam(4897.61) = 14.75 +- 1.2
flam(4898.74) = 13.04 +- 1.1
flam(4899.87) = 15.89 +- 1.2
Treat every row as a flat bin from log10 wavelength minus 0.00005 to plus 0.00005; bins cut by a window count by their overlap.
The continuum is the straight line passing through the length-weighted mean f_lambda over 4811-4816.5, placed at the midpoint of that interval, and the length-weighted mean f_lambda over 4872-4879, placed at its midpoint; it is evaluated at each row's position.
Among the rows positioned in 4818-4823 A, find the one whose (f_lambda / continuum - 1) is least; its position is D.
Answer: 4819.30 A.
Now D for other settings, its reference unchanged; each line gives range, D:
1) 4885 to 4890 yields 4886.35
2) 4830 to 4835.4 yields 4831.52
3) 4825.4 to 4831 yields 4830.41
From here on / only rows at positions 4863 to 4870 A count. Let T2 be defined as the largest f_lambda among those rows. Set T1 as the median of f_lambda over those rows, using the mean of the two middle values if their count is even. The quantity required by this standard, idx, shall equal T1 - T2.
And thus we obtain -1.2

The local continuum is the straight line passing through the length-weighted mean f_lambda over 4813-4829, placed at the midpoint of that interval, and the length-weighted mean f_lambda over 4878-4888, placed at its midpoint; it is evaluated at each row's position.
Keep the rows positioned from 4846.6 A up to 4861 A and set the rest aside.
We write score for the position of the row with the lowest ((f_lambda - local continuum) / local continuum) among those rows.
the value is 4858.30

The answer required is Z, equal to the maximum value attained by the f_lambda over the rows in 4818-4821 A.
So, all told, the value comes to 15.26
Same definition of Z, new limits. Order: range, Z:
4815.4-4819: 15.26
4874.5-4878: 15.04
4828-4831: 15.87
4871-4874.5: 12.12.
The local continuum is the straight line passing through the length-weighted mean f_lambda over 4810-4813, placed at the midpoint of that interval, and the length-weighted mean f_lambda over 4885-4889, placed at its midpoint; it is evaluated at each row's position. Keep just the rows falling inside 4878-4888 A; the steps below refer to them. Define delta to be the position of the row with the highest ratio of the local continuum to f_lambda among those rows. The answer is 4886.35 A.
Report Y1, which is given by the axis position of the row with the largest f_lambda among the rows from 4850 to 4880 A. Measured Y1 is 4876.23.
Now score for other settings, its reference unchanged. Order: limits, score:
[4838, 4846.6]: 4838.20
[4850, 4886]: 4858.30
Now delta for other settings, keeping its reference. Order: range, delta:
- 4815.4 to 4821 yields 4819.30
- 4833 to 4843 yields 4838.20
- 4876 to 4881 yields 4880.72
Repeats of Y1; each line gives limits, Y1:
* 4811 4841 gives 4825.96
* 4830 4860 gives 4846.01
